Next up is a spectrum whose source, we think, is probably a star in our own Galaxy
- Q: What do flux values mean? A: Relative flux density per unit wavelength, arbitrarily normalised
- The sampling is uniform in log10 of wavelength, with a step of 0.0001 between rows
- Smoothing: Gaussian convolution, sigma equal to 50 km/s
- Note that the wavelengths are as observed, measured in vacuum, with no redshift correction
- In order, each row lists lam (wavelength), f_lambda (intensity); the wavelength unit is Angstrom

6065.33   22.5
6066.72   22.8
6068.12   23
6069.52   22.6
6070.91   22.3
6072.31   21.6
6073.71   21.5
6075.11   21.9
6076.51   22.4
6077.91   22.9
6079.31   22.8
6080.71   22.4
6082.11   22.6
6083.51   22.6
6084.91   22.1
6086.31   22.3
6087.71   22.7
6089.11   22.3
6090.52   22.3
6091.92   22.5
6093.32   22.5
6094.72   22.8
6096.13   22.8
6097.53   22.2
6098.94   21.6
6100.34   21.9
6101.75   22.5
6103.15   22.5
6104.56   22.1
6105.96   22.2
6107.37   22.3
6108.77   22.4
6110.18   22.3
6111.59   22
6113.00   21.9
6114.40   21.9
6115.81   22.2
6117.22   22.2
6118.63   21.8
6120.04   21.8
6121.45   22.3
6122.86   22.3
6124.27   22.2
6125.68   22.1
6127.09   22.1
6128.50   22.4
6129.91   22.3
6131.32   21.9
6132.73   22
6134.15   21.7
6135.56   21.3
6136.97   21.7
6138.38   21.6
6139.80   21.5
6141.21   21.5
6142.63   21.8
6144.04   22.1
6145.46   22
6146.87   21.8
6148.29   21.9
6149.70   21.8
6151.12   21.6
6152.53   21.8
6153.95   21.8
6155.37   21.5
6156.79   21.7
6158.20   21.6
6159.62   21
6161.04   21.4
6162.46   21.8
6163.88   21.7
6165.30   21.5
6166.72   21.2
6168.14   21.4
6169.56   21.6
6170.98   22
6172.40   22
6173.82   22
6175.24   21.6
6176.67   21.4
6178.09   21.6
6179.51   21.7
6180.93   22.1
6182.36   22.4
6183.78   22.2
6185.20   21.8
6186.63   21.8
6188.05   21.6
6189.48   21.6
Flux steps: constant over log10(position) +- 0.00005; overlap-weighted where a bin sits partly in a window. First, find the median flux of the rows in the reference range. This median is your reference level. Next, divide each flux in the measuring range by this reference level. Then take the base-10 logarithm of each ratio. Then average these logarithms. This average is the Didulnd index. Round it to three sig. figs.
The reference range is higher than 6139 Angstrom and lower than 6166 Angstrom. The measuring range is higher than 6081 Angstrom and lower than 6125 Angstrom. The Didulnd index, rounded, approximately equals 0.0111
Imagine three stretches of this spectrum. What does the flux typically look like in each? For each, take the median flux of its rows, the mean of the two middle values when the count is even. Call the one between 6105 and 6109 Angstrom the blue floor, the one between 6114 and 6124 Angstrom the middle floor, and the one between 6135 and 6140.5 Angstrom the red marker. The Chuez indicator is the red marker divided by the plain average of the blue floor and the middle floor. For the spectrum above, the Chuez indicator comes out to 0.9685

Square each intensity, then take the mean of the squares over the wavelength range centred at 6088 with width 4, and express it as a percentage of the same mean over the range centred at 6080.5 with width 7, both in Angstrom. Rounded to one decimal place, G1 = 98.0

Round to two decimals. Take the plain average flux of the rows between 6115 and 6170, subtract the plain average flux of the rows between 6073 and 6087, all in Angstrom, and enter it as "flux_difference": -0.56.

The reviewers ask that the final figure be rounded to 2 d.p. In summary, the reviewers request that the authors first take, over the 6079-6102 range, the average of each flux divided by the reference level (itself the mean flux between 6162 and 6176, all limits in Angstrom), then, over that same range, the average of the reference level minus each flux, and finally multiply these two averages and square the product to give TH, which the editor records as 0.56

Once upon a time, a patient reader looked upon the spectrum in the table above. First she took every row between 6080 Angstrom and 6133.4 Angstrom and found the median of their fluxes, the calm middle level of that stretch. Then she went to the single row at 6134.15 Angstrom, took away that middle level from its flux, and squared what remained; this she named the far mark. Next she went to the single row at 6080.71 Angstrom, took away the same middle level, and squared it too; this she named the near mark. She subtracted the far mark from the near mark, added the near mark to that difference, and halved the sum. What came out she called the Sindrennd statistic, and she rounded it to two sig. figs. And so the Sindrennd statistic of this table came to -0.17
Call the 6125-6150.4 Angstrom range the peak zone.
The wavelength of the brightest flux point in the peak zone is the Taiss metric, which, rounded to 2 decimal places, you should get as 6128.50 Angstrom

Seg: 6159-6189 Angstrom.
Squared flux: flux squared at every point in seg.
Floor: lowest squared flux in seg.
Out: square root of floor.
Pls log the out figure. 21.0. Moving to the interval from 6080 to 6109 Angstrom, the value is 21.6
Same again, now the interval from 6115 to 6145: 21.3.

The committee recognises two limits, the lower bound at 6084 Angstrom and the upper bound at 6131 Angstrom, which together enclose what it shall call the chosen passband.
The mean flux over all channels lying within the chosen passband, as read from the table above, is 22.24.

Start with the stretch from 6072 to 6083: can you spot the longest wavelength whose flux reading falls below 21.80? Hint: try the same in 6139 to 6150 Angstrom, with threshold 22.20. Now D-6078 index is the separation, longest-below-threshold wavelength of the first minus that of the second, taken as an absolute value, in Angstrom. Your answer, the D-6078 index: 76.0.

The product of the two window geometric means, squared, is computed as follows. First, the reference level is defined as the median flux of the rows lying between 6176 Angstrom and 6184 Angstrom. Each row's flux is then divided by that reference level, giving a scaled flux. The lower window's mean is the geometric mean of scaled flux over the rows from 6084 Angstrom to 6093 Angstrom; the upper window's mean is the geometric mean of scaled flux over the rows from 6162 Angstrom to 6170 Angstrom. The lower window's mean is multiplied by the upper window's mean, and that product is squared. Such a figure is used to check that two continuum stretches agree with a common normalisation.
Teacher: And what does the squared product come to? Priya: 1.01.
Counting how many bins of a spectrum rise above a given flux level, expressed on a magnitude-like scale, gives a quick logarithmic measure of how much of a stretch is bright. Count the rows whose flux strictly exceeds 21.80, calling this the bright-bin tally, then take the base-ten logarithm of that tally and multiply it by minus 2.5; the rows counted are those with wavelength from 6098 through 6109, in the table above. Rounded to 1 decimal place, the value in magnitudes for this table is -2.1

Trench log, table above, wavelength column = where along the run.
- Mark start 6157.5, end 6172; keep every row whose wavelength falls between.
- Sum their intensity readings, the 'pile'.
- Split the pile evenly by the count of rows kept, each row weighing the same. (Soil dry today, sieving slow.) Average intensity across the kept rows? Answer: 21.5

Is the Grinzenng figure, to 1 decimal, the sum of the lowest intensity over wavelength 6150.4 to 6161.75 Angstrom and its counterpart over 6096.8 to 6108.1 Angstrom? 42.6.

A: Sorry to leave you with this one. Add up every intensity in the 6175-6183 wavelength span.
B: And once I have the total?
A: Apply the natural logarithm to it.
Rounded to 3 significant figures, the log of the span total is 4.87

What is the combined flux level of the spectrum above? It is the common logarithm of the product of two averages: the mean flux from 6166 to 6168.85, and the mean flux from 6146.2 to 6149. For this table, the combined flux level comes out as 2.67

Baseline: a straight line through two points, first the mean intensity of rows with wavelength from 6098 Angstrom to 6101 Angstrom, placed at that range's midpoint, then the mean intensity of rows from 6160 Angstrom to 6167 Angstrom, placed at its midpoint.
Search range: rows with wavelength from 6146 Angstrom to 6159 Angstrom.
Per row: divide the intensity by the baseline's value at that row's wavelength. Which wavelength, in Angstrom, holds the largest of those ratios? 6148.29 Angstrom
